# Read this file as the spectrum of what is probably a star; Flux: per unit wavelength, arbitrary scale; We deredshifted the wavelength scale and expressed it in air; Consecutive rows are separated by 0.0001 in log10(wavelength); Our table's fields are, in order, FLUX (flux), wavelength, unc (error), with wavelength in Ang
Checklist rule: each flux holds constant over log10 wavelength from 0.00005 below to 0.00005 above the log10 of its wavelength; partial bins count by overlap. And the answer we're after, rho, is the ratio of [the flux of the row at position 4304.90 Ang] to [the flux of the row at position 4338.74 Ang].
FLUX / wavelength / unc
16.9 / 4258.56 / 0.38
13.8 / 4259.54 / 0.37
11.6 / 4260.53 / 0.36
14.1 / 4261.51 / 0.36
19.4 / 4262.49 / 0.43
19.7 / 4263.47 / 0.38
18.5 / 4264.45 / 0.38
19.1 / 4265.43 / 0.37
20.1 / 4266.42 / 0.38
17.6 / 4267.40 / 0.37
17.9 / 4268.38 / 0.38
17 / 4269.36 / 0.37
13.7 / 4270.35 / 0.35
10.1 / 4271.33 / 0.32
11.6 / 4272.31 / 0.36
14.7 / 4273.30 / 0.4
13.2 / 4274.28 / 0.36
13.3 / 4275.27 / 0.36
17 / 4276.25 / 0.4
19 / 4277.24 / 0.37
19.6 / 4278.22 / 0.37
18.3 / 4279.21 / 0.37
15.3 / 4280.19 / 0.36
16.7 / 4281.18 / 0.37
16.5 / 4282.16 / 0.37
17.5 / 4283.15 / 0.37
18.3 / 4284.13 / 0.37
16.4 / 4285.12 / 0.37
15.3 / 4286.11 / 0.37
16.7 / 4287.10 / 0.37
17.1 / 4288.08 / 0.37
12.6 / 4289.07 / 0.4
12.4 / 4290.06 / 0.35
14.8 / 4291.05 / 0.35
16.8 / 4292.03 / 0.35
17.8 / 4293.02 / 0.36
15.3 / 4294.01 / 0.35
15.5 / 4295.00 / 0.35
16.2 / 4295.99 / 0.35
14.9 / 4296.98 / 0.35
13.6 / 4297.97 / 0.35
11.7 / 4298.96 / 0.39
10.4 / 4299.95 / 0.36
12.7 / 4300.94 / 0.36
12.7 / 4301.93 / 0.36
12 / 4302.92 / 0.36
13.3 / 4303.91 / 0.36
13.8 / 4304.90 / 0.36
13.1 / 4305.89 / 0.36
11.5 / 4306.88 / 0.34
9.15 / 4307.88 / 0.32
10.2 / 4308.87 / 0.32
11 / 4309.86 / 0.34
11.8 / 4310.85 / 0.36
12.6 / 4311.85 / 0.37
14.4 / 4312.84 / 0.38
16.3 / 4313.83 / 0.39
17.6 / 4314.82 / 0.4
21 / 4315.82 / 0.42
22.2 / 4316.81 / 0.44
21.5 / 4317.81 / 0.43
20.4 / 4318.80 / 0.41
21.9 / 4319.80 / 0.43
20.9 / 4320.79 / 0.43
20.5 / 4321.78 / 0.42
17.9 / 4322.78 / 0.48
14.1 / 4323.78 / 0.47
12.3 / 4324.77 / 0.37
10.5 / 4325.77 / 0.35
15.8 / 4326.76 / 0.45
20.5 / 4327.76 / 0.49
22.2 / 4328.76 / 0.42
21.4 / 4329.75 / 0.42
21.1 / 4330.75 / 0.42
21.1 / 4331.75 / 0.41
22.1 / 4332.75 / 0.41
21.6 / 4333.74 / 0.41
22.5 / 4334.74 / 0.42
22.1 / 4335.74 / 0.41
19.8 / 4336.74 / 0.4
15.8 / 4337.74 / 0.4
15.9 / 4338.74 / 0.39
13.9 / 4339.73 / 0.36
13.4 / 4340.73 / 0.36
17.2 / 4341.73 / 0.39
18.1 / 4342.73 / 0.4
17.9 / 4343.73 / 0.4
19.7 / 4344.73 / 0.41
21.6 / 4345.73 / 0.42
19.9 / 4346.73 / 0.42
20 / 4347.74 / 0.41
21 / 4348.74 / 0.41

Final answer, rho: 0.9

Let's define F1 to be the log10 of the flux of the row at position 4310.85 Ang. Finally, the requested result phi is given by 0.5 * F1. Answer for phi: 0.54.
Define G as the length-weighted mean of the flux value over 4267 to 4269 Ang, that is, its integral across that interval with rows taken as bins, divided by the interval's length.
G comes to 17.8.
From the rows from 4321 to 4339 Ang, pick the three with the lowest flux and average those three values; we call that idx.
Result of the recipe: 12.3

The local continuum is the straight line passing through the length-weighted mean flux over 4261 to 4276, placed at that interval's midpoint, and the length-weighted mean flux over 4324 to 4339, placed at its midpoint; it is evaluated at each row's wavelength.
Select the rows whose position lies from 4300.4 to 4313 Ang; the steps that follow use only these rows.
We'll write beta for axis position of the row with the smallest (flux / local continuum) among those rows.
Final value 4307.88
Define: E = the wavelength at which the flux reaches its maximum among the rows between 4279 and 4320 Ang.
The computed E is 4316.81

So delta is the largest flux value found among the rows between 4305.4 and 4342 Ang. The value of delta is 22.5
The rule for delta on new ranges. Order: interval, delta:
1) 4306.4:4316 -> 21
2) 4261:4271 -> 20.1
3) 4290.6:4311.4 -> 17.8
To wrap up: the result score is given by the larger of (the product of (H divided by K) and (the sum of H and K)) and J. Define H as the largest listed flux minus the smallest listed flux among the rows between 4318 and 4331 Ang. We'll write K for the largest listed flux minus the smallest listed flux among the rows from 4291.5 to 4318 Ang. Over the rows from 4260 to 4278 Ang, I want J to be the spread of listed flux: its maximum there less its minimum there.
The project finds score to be 22.2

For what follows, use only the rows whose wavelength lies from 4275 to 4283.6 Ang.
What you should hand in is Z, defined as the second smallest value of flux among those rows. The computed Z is 15.3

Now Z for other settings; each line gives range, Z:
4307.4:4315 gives 10.2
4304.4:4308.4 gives 11.5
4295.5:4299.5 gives 13.6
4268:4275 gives 11.6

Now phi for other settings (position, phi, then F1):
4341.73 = 0.62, 1.24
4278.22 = 0.65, 1.29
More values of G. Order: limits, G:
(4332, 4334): 21.8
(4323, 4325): 14.0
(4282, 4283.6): 17.0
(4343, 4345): 18.6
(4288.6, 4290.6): 12.5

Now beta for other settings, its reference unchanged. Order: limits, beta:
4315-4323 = 4322.78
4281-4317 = 4307.88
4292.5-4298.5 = 4297.97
